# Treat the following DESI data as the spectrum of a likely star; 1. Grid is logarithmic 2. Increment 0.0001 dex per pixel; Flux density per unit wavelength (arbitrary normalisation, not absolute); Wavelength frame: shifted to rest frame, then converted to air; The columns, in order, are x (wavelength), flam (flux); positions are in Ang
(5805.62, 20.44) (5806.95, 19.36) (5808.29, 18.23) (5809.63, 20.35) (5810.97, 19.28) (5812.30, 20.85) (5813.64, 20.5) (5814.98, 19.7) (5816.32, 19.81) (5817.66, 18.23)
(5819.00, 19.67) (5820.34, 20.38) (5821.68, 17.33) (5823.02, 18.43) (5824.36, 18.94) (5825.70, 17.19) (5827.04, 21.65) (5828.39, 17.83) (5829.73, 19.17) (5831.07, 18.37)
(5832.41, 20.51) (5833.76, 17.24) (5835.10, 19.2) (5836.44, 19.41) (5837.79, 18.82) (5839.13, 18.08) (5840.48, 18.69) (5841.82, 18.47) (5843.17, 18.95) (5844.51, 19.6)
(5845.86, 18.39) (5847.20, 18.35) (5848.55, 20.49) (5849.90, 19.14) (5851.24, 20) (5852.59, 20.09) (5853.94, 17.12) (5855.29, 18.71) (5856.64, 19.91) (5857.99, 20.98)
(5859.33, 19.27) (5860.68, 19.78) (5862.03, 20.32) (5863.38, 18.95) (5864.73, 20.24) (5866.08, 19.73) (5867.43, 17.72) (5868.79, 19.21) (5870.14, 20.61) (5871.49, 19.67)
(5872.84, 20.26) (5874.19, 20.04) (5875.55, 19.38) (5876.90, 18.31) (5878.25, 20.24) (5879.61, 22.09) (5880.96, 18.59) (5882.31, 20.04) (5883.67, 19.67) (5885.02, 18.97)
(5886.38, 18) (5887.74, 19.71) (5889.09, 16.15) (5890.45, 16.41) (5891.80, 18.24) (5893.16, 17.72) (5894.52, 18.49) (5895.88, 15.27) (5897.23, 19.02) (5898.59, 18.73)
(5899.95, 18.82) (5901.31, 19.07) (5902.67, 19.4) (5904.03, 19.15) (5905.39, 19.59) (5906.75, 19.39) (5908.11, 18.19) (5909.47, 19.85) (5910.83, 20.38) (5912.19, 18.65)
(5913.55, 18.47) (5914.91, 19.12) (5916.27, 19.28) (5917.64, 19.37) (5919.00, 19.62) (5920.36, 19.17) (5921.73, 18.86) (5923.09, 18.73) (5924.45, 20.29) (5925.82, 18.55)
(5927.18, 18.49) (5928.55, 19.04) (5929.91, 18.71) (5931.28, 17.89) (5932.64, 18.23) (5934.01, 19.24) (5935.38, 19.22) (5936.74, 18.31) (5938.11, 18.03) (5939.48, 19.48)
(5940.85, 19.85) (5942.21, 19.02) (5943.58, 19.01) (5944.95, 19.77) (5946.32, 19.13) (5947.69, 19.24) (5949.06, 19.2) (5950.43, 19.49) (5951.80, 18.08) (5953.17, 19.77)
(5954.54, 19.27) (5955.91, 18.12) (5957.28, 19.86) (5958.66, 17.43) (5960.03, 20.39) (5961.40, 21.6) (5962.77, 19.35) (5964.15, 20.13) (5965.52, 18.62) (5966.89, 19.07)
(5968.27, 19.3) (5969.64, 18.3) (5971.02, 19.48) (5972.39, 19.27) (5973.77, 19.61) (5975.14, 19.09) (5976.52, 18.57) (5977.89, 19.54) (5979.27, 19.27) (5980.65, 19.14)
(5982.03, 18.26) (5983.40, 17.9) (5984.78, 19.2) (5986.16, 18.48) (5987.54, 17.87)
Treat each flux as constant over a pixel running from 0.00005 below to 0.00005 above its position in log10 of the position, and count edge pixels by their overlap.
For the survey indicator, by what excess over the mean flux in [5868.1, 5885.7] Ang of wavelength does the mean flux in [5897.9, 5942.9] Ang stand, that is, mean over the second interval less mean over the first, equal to -0.7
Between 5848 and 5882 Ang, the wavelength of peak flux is 5879.61 Ang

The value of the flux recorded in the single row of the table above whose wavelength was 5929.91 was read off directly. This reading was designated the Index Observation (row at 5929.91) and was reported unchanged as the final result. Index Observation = 18.71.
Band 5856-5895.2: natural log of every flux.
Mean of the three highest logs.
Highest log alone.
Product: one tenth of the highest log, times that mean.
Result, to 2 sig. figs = 0.95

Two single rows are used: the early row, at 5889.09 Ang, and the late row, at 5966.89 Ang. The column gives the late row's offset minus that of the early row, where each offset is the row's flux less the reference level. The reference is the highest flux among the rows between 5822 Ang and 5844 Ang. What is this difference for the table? 2.9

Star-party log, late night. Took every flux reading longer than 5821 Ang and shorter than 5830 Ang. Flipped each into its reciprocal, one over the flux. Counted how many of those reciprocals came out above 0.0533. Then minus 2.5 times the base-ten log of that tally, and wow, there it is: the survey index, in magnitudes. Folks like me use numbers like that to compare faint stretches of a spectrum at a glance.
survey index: -1.5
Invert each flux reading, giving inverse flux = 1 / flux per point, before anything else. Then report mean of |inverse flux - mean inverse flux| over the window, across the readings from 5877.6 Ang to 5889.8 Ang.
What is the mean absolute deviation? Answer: 0.0033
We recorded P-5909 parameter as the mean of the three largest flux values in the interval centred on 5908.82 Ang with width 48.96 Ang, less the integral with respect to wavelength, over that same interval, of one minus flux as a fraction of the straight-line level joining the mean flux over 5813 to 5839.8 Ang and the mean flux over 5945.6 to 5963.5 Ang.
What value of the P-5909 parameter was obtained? 18.9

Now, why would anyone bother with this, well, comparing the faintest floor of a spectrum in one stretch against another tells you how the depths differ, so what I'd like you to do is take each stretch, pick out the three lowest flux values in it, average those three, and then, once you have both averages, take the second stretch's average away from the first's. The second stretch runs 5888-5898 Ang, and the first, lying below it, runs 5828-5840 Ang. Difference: 1.8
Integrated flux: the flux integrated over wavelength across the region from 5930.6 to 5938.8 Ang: 152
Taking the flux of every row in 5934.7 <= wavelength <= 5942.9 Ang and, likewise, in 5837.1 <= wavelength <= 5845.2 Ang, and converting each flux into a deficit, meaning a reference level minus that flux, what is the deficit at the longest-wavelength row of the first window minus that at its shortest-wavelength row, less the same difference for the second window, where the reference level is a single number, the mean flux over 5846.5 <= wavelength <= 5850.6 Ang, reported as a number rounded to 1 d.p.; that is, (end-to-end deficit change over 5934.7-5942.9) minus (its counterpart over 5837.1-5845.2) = 1.0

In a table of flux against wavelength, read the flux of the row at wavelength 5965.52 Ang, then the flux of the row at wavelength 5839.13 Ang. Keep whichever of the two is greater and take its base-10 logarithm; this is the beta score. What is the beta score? 1.27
